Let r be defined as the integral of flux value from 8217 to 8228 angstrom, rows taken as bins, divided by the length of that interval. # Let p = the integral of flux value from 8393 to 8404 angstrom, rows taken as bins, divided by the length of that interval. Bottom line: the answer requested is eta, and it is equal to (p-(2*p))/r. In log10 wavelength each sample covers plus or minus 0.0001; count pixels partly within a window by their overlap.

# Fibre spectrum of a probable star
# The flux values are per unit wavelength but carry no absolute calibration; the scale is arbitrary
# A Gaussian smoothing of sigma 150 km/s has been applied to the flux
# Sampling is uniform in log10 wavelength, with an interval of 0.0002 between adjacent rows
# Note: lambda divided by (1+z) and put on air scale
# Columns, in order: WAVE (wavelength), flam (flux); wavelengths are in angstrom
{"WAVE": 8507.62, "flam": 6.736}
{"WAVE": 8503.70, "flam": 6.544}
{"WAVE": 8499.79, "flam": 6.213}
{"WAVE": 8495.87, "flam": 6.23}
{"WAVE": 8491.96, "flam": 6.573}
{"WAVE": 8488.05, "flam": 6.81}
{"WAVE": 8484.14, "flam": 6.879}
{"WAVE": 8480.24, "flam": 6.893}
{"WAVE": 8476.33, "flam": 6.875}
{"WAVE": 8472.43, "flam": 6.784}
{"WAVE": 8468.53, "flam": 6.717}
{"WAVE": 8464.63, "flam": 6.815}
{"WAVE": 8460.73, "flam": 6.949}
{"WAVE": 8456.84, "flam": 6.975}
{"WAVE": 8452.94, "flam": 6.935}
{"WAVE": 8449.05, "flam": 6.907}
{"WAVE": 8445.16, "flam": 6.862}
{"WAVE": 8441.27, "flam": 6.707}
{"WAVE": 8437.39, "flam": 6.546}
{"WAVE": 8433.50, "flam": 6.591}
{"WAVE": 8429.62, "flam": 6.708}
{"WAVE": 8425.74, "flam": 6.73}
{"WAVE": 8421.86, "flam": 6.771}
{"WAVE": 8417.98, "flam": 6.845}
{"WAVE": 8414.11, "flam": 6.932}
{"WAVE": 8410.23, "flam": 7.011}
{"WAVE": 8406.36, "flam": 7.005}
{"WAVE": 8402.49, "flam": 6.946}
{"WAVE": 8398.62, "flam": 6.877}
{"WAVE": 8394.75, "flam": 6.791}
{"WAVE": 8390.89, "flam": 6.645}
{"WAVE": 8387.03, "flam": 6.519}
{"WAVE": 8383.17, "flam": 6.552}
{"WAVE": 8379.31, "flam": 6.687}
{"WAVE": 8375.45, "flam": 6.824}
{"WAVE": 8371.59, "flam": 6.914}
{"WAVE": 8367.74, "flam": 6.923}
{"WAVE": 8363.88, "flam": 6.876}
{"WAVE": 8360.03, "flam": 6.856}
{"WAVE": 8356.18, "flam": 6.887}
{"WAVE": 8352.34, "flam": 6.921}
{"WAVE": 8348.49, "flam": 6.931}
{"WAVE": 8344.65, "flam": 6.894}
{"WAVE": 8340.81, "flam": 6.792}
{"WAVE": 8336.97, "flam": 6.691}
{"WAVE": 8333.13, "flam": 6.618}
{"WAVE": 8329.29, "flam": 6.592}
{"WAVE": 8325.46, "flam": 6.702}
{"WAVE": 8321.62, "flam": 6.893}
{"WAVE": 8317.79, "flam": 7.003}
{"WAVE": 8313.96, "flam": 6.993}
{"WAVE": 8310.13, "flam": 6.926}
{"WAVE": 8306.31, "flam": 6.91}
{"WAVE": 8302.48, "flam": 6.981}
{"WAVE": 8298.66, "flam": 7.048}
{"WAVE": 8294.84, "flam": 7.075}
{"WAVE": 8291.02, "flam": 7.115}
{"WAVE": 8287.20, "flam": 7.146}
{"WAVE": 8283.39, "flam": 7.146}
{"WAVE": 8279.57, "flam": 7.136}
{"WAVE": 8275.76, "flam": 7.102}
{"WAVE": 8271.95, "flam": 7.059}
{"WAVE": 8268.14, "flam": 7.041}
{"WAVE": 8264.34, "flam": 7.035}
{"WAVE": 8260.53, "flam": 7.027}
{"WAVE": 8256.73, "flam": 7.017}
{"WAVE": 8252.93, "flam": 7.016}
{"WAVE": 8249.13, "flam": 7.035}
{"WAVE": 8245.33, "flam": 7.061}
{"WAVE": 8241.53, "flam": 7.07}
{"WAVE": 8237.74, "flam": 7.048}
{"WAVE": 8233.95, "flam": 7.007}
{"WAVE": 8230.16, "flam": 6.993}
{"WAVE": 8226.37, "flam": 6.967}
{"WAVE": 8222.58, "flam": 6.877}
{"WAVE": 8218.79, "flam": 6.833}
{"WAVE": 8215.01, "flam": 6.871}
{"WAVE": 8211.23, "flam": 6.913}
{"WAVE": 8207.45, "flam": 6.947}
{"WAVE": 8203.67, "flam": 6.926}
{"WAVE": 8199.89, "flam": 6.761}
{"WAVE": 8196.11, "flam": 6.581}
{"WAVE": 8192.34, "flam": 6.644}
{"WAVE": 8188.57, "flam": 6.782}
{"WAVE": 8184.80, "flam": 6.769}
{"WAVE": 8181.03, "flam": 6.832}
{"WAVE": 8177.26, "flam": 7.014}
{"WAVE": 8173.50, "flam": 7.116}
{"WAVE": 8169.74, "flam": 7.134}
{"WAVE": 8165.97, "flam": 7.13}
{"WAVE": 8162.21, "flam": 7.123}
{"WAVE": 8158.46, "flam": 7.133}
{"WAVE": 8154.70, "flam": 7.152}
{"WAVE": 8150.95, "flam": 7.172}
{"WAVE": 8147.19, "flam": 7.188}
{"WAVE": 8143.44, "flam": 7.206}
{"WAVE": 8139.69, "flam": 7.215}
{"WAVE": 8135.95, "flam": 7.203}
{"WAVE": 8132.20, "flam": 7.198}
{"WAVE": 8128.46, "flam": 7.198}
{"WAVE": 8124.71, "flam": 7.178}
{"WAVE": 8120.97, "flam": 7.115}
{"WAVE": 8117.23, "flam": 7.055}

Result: -0.997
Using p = 6.87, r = 6.89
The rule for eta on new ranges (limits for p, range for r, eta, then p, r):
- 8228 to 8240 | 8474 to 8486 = -1.020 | 7.02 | 6.88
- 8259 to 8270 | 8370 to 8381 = -1.034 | 7.04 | 6.80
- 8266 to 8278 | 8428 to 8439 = -1.070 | 7.07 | 6.61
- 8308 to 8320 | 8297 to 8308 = -0.999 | 6.97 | 6.98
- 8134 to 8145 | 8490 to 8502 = -1.137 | 7.21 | 6.34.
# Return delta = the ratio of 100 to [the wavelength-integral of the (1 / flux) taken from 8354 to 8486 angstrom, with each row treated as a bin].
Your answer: 5.2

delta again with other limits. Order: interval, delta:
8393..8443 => 13.6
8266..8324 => 12.1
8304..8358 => 12.7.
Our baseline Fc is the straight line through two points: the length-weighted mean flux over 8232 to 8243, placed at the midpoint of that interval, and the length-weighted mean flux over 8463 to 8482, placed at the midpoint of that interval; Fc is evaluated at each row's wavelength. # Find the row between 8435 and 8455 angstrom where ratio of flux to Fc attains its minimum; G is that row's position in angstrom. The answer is 8437.39 angstrom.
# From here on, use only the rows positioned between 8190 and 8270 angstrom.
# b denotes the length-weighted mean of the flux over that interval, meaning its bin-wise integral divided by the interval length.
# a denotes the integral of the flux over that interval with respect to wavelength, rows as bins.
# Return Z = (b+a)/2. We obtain 281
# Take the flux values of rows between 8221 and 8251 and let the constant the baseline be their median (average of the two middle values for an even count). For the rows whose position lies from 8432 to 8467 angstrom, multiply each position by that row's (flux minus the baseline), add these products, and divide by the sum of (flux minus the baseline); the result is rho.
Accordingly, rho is 8443.5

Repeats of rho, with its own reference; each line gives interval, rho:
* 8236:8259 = 8241.8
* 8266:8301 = 8284.0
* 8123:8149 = 8136.1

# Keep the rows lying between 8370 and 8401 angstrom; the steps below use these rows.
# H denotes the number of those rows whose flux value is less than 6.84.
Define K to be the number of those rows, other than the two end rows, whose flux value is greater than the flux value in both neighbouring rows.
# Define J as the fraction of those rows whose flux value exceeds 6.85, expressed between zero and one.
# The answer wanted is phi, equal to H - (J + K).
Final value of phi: 6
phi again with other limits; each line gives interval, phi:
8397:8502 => 10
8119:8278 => 1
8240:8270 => -1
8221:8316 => -2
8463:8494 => 4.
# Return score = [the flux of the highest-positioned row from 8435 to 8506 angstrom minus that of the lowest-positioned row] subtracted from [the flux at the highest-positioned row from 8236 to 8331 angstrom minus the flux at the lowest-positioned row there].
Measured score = -0.45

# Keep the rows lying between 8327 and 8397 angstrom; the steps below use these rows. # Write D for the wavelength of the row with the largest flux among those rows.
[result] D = 8348.49 angstrom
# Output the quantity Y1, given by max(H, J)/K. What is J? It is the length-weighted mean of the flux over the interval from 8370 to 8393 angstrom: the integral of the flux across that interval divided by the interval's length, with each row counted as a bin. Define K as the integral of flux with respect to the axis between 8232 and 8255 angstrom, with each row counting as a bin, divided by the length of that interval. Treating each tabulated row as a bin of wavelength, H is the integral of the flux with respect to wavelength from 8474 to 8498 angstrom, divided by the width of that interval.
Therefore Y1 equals 0.95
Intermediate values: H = 6.71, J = 6.69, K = 7.04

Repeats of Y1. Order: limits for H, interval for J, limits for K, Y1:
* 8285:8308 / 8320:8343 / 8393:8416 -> 1.02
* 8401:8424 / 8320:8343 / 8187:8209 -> 1.02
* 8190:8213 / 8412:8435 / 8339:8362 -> 0.99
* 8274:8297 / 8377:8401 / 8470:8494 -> 1.05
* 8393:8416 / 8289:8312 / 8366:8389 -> 1.04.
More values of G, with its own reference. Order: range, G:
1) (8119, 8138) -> 8120.97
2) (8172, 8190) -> 8184.80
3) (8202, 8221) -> 8218.79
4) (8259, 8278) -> 8260.53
